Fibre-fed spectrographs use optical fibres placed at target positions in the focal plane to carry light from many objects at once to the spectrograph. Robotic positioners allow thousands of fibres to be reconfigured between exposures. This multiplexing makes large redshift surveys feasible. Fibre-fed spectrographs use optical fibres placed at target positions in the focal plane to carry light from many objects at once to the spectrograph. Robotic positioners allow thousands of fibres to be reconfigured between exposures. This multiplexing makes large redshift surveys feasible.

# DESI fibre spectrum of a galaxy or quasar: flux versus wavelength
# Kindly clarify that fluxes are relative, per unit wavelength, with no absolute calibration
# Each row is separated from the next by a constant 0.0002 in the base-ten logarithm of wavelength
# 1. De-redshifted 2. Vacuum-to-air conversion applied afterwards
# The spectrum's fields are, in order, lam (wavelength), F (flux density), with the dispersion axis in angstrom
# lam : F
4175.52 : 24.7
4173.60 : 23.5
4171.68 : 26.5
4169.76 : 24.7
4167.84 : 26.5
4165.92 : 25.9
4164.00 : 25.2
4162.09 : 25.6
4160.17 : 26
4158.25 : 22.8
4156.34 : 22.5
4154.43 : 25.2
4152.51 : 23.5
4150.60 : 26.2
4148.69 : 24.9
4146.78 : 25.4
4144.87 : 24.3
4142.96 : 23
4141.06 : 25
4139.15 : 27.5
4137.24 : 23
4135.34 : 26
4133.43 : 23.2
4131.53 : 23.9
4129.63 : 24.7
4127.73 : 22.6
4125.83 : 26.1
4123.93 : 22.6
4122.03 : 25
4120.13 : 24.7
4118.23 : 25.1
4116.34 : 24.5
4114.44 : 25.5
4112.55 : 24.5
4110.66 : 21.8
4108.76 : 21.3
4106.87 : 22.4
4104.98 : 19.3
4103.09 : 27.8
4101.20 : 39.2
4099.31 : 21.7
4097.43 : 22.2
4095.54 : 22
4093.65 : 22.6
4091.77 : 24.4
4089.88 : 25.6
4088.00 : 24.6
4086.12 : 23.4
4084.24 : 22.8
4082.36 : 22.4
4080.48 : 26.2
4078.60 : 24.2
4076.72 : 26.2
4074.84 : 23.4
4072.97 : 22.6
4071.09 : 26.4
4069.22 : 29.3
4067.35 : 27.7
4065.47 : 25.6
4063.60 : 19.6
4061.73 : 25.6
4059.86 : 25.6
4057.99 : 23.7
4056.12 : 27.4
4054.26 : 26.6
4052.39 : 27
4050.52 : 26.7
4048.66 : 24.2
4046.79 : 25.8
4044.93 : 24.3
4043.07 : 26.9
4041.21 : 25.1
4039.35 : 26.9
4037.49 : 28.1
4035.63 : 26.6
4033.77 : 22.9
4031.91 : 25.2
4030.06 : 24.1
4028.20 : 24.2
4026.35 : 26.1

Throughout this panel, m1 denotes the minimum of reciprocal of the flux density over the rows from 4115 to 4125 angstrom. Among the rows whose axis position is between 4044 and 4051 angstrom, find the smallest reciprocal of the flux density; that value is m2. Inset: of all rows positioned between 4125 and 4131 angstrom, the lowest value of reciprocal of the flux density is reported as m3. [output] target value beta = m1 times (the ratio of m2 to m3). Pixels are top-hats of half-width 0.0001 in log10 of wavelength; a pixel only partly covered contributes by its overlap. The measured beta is 0.0389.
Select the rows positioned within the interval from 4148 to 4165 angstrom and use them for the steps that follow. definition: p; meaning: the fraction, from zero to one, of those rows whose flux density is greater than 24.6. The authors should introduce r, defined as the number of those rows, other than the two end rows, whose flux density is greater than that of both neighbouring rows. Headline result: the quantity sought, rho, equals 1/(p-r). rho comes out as -0.4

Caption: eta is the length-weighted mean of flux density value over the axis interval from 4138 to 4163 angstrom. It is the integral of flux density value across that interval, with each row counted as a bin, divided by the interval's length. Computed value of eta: 24.7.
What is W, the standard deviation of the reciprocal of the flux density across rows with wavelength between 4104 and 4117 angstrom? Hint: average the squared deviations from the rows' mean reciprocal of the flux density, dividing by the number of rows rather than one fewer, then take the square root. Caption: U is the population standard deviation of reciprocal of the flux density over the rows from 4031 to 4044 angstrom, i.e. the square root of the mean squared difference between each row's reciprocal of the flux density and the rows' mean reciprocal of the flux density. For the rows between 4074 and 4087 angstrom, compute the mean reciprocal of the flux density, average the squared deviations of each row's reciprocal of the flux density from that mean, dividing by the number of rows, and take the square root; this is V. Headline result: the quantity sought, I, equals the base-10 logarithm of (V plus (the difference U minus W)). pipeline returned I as -3.1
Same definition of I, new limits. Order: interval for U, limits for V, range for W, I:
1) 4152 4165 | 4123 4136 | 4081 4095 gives -2.6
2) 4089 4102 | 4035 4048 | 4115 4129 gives -2.2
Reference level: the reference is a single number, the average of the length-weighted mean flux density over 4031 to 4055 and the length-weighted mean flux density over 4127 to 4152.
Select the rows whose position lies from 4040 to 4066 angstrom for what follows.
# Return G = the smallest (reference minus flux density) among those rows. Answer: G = -2.2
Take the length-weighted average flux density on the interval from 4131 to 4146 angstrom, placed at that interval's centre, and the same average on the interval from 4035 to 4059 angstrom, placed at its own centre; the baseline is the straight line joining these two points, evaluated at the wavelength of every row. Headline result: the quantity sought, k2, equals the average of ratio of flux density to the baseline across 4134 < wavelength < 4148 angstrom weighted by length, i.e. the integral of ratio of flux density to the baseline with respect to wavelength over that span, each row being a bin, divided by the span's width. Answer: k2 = 1.01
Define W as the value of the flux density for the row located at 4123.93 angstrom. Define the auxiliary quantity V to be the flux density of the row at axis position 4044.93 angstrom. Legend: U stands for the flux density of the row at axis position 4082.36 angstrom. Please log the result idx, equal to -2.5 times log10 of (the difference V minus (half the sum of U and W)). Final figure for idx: -0.6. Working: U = 22.4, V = 24.3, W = 22.6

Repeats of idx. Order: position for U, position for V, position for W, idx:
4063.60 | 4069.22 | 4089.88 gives -2.1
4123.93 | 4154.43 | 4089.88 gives -0.1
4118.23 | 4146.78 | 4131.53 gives 0.1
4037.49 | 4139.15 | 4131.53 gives -0.4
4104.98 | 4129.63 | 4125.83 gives -0.8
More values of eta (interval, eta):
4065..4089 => 25.0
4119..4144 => 24.4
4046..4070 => 25.7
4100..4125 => 24.9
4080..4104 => 25.0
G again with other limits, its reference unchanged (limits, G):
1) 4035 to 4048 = -2.9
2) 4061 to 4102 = -14.0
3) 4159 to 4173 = -1.3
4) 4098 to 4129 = -14.0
